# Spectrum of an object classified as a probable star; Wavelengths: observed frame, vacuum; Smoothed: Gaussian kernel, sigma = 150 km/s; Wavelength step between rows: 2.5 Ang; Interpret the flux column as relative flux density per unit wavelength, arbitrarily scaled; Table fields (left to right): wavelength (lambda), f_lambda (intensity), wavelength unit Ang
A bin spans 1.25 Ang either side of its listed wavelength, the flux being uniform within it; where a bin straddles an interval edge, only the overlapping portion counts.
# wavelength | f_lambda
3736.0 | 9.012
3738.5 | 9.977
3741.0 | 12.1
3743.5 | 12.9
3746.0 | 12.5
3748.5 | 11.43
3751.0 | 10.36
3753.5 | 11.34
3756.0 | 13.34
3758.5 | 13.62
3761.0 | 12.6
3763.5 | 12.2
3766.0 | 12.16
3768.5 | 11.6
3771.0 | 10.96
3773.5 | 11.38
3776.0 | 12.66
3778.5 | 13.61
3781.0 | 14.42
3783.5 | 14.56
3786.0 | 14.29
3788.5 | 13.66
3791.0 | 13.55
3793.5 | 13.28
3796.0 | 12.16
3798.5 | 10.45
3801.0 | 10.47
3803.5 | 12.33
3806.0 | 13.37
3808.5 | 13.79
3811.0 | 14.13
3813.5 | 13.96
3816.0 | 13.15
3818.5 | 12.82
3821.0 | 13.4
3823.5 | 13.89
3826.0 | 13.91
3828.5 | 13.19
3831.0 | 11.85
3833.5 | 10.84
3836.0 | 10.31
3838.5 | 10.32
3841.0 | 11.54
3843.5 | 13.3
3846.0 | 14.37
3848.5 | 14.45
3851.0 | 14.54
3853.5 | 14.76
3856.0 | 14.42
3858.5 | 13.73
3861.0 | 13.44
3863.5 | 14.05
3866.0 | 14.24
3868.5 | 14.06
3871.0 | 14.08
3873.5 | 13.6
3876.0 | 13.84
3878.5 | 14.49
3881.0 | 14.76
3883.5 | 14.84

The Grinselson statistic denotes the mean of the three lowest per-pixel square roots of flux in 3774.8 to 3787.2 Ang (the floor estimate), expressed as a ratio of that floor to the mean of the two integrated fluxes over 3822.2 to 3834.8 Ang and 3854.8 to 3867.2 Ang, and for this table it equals 0.0220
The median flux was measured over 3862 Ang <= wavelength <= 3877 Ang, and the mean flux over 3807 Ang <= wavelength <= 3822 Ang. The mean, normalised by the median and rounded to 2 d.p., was 0.96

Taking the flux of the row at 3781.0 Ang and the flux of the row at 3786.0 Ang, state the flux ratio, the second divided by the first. 0.99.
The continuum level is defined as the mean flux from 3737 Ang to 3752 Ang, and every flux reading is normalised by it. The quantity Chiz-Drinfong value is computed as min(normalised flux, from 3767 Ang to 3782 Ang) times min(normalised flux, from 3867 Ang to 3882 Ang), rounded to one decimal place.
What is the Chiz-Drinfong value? 1.1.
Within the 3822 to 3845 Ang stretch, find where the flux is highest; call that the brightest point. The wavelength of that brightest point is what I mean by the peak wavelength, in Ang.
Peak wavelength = 3826.0 Ang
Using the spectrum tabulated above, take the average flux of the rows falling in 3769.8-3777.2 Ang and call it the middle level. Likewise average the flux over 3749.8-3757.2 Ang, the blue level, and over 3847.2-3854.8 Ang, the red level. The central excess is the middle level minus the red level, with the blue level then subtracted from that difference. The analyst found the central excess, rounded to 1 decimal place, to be -14.6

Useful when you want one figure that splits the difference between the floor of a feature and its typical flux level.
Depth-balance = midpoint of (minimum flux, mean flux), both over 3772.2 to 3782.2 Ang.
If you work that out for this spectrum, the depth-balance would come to 12.2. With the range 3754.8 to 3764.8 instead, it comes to 12.6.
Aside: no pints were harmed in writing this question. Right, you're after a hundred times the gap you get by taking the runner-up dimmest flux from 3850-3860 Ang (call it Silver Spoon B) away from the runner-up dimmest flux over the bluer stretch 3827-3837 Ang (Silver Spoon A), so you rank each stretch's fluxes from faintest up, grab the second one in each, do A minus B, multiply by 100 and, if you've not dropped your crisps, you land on -358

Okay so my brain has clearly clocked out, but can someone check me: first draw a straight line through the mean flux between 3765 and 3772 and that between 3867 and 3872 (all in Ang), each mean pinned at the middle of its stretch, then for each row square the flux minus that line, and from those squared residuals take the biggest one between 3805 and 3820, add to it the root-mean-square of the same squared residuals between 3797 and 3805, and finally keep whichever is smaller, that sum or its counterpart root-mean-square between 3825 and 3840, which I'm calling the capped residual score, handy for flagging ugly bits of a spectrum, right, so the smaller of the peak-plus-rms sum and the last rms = 5.2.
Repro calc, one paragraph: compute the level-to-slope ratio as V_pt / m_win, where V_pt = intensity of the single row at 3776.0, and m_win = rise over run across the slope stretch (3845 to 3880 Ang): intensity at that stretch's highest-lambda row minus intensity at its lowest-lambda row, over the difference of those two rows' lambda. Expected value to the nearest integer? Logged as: 3429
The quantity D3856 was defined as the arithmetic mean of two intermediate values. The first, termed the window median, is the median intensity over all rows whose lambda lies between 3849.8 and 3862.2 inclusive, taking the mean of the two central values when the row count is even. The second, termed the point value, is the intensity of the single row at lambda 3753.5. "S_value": 12.9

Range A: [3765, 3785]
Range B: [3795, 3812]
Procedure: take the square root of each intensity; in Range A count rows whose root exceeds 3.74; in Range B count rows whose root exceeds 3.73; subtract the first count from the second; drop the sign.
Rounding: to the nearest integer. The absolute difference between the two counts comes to 1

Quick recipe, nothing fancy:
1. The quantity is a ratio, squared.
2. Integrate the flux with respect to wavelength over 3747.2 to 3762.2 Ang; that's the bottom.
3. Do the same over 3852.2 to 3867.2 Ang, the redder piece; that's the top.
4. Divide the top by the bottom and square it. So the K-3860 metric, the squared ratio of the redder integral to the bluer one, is 1.36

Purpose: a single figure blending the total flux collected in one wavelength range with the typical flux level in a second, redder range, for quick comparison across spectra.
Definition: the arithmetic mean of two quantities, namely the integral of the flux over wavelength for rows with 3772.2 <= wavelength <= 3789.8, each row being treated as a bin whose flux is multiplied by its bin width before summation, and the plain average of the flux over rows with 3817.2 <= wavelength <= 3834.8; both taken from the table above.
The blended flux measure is 125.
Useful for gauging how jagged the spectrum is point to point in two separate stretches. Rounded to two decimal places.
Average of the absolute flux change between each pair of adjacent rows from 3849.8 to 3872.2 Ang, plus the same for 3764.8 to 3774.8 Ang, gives 0.86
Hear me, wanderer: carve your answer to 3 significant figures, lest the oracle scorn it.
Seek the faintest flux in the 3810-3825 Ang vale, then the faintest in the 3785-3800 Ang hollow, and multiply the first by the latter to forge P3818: 134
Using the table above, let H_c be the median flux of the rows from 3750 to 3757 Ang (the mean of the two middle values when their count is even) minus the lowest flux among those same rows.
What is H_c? 1.0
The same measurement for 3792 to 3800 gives 1.7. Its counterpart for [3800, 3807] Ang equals 1.9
